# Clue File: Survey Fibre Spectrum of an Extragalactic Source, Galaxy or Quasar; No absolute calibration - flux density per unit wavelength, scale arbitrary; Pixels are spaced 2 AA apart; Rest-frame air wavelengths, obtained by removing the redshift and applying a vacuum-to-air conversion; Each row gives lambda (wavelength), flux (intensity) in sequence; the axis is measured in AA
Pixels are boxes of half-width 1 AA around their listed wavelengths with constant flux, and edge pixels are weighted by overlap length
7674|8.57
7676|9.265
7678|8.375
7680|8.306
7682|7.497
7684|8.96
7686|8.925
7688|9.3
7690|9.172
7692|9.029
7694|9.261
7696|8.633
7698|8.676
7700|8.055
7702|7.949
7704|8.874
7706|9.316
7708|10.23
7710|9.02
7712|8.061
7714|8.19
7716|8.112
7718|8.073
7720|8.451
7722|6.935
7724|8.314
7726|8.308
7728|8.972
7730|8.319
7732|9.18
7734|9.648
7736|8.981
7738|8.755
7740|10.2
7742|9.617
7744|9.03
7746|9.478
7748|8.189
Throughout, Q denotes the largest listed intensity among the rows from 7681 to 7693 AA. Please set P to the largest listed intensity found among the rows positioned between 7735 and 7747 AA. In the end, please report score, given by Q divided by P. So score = 0.91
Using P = 10.2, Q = 9.3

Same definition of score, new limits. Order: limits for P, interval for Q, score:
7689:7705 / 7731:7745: 1.10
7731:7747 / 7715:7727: 0.83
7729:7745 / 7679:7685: 0.88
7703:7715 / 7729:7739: 0.94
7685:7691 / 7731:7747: 1.10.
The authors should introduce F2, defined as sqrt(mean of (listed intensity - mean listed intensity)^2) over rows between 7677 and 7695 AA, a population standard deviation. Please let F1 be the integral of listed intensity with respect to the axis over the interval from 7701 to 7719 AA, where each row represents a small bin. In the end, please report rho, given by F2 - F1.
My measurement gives -155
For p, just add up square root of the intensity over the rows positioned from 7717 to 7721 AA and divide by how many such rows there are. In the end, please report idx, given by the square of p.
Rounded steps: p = 2.87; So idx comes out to 8.3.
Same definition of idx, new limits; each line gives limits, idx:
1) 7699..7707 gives 8.5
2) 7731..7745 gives 9.3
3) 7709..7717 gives 8.3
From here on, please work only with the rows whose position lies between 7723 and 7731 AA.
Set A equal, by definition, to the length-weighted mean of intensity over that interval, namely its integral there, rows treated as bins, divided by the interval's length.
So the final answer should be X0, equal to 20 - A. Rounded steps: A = 8.48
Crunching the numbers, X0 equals 11.5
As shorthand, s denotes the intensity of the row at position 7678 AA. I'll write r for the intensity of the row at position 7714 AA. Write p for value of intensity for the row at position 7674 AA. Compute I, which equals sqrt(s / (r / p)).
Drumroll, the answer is 2.96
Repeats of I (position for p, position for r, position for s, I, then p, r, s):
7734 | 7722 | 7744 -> 3.54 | 9.648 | 6.935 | 9.03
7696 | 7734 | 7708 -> 3.03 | 8.633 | 9.648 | 10.23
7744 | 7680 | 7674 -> 3.05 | 9.03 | 8.306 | 8.57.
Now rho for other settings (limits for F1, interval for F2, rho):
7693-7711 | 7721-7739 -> -159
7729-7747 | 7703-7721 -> -166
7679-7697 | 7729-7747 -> -158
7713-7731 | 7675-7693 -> -147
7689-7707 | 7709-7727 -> -157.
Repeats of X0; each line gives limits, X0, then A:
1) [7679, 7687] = 11.6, 8.42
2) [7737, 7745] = 10.6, 9.40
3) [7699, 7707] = 11.5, 8.55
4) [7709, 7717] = 11.7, 8.35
